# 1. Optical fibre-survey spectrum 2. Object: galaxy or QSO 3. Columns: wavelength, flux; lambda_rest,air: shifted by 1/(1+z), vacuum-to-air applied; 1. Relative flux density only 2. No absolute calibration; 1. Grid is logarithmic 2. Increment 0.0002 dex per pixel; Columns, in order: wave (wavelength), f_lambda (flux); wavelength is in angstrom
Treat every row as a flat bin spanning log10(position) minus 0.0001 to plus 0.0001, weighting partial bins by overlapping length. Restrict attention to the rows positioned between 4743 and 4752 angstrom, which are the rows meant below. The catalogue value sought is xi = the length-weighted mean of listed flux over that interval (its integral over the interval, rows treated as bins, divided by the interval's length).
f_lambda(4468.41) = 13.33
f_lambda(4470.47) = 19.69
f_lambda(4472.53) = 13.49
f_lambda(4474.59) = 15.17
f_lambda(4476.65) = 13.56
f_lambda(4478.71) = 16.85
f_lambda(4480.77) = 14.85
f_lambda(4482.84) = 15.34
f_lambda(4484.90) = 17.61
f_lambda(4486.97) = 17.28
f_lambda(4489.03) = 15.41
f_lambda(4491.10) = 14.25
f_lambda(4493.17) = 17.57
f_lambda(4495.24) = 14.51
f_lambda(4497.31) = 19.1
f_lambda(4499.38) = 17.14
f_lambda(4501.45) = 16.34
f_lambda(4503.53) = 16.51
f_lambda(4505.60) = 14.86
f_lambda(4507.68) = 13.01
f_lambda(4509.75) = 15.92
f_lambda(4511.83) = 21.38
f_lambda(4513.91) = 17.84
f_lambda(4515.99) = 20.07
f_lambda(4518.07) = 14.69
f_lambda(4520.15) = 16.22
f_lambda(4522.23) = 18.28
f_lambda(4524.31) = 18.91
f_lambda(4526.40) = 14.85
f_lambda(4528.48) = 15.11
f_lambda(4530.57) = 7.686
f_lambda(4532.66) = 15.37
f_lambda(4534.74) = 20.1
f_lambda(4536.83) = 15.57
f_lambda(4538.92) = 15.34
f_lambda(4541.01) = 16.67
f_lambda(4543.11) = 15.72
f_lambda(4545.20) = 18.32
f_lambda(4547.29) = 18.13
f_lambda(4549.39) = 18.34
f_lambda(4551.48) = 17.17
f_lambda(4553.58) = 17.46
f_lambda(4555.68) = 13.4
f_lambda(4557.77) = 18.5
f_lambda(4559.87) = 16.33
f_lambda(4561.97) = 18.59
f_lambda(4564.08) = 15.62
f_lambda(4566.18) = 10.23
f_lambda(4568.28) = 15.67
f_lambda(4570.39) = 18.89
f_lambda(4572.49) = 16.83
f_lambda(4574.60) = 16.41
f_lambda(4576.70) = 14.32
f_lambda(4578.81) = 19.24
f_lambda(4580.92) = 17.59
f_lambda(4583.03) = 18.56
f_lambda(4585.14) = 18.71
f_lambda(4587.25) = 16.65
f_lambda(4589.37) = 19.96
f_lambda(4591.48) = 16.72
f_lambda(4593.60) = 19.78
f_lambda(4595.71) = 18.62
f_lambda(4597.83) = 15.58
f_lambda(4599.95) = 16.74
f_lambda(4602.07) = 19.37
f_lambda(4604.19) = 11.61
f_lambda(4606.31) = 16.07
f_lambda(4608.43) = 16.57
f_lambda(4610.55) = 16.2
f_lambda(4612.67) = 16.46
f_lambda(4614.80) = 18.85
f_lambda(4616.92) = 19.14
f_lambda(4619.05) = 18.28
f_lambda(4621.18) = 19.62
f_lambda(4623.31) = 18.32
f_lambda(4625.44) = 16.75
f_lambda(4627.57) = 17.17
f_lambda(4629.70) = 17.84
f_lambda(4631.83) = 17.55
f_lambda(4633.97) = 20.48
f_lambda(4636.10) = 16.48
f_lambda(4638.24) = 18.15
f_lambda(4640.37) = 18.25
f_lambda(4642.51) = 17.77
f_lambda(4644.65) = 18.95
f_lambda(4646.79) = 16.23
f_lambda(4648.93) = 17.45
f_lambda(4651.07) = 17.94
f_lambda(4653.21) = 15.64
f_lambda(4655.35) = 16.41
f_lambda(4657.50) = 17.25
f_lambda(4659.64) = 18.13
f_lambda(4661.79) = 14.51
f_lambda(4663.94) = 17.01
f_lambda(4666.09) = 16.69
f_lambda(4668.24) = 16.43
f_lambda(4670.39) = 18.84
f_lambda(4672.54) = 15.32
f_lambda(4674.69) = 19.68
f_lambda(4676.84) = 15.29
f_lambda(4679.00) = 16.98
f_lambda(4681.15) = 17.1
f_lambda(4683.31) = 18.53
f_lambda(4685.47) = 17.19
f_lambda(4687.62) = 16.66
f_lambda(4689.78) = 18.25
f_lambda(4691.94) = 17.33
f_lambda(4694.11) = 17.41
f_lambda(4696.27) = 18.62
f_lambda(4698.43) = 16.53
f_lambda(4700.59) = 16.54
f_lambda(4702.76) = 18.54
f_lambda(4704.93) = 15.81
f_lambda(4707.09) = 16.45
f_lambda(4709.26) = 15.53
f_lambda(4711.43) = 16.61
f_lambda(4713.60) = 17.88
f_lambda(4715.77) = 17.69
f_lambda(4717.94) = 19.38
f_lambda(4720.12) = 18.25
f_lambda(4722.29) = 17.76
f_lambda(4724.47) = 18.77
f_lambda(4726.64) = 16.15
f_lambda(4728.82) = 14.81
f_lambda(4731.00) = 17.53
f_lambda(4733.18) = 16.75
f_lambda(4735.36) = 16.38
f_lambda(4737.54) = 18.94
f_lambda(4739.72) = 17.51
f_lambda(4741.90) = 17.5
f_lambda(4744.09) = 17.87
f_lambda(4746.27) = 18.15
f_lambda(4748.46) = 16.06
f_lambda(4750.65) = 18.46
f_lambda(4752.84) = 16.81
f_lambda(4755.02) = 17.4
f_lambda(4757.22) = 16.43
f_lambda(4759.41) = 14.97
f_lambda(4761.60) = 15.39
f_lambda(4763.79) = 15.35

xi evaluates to 17.6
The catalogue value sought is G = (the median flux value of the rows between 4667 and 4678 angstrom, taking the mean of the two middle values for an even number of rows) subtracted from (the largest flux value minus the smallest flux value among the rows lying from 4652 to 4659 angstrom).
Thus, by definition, -14.8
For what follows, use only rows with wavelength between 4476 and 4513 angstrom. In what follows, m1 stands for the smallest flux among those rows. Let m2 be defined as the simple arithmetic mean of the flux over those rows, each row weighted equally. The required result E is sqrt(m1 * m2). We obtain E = 15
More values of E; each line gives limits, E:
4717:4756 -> 16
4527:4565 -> 11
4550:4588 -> 13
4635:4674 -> 16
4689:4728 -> 16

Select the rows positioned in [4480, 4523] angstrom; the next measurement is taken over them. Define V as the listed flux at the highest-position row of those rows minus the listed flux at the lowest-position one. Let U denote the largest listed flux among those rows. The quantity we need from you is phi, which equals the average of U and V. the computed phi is 12.4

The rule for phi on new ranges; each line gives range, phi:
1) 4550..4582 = 9.8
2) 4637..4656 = 8.6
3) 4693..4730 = 8.4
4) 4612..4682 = 10.6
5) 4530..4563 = 15.5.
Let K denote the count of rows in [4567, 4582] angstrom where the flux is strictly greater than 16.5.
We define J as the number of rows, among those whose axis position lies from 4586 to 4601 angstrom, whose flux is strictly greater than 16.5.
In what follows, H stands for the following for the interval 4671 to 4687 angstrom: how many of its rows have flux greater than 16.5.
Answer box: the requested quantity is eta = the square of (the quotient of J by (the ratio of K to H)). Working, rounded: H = 5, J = 6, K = 4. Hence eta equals 56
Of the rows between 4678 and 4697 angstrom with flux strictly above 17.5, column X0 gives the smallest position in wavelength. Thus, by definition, 4683.31 angstrom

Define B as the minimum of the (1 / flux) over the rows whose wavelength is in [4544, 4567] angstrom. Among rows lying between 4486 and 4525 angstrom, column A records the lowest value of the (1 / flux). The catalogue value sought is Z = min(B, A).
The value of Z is 0.0468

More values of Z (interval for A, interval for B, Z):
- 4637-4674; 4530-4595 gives 0.0498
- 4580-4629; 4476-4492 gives 0.0501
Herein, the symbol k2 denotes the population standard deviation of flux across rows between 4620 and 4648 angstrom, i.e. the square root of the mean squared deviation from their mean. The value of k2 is 1.2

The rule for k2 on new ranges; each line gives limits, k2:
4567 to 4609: 2.0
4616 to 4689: 1.3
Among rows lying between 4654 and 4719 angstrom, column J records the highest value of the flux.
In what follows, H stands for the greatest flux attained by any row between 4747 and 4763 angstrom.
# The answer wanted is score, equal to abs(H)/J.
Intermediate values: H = 18.46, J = 19.68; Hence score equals 0.94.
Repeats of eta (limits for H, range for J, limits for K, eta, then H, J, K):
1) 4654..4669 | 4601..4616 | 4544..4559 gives 4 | 4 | 3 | 6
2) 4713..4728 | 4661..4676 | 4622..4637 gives 16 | 6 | 4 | 6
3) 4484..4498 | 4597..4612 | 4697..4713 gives 9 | 4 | 3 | 4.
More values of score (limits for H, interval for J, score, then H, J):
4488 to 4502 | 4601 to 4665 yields 0.93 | 19.1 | 20.48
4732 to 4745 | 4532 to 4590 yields 0.94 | 18.94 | 20.1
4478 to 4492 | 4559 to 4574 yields 0.93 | 17.61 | 18.89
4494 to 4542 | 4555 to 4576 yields 1.13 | 21.38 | 18.89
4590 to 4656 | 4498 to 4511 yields 1.19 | 20.48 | 17.14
